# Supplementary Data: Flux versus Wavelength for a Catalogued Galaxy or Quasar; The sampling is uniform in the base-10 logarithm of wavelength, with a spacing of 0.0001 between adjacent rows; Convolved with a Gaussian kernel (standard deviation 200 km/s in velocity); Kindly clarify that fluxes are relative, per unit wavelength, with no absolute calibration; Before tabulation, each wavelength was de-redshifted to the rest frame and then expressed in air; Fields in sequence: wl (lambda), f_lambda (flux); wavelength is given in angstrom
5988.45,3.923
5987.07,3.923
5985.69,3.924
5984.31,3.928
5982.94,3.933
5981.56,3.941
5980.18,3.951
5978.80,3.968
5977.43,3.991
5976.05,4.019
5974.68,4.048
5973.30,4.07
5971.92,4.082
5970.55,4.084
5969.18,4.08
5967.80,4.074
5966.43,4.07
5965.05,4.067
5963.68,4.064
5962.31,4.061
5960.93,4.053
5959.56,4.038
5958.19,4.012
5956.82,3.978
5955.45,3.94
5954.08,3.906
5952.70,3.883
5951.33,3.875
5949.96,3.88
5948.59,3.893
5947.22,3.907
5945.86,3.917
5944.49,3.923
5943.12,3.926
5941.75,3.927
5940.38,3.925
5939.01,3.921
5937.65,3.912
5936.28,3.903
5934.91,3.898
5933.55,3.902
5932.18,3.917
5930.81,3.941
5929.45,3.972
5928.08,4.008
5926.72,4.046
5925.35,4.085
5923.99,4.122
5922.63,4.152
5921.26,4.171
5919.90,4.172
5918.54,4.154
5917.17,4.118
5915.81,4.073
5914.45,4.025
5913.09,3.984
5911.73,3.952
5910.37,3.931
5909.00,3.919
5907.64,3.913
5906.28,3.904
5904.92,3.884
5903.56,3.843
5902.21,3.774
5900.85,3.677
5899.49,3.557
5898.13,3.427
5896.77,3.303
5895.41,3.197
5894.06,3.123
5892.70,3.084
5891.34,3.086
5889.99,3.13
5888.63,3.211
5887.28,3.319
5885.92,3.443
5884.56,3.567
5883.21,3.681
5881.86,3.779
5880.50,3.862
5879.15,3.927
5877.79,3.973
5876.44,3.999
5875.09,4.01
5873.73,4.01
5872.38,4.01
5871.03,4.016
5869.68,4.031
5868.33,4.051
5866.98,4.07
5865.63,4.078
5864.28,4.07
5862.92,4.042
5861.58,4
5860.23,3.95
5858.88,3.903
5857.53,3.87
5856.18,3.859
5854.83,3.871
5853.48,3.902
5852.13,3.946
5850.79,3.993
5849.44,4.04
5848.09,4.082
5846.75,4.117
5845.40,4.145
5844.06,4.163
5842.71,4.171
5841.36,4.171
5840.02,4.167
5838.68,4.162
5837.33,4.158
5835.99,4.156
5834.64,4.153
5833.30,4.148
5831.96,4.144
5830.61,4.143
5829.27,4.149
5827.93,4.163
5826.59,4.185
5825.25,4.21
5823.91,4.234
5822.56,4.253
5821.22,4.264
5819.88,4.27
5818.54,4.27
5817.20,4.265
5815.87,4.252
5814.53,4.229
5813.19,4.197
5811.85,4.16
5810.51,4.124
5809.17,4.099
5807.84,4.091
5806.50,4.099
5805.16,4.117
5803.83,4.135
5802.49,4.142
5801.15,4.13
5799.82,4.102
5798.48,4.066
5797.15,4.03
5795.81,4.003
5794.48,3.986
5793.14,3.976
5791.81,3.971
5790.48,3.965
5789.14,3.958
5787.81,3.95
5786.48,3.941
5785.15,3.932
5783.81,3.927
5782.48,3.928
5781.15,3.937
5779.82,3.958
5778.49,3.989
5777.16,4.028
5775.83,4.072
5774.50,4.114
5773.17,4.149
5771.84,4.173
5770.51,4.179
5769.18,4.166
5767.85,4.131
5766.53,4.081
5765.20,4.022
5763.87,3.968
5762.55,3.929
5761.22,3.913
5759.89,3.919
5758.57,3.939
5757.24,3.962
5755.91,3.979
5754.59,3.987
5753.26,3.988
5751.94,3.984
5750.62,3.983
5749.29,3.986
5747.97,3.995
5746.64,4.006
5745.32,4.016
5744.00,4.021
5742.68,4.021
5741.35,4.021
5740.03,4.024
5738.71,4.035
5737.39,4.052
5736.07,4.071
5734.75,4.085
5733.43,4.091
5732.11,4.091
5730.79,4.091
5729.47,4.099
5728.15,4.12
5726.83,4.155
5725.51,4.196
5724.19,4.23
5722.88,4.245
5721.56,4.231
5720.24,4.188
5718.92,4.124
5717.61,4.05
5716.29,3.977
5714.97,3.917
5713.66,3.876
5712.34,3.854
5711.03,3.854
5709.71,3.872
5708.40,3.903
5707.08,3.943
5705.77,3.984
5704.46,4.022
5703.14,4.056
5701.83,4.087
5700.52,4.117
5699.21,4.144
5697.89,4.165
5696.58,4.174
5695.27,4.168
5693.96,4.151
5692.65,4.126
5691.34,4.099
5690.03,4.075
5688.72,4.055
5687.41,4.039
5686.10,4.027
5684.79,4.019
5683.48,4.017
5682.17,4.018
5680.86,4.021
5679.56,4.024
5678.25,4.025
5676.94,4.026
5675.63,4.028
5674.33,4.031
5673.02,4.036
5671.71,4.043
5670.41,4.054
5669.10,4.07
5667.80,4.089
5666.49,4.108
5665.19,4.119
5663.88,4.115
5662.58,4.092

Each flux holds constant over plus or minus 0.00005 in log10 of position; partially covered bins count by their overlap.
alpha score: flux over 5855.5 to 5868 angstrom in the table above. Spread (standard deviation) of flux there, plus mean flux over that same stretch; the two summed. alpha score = 4.07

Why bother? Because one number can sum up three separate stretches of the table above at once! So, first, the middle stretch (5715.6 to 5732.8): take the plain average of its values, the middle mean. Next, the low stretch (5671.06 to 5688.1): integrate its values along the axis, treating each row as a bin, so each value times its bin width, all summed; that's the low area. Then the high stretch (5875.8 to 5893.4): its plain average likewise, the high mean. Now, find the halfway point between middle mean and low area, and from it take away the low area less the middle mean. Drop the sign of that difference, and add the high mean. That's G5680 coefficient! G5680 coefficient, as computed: 31.6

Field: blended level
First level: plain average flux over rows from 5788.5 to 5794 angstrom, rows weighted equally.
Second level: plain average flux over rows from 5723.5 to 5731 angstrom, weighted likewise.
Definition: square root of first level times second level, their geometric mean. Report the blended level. 4.06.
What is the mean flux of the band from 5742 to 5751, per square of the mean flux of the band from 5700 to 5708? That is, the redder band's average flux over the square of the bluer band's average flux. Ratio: 0.246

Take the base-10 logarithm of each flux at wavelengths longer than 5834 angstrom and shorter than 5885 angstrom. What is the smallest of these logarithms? 0.552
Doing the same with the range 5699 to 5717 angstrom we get 0.586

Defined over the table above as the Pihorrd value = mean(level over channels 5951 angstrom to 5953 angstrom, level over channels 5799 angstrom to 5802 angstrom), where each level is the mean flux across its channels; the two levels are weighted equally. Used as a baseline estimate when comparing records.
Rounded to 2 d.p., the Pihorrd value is 4.00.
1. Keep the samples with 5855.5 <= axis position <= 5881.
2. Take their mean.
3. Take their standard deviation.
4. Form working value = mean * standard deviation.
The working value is 0.28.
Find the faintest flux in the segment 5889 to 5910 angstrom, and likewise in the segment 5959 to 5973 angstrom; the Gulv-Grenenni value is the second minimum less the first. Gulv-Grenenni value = 1.0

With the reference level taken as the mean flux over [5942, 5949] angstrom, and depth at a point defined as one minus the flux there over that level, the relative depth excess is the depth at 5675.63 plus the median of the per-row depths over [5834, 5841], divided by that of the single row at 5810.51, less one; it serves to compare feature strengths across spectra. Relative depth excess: 0.7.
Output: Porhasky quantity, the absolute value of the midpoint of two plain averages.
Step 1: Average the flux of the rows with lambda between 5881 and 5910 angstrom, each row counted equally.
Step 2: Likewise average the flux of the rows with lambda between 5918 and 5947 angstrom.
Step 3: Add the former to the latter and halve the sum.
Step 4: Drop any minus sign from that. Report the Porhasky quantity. 3.76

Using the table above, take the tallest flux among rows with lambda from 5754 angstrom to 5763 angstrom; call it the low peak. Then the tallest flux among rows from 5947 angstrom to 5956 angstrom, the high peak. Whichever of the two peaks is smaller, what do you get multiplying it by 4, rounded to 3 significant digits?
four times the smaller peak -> 15.8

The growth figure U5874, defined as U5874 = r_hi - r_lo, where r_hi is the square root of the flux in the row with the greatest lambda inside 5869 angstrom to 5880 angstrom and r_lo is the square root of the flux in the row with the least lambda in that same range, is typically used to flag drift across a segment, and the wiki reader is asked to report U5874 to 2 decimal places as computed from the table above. -0.03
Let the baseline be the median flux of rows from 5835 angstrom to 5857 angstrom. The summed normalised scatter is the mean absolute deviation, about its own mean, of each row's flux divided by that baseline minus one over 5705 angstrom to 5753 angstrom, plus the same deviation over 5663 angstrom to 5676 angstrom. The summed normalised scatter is 0.028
